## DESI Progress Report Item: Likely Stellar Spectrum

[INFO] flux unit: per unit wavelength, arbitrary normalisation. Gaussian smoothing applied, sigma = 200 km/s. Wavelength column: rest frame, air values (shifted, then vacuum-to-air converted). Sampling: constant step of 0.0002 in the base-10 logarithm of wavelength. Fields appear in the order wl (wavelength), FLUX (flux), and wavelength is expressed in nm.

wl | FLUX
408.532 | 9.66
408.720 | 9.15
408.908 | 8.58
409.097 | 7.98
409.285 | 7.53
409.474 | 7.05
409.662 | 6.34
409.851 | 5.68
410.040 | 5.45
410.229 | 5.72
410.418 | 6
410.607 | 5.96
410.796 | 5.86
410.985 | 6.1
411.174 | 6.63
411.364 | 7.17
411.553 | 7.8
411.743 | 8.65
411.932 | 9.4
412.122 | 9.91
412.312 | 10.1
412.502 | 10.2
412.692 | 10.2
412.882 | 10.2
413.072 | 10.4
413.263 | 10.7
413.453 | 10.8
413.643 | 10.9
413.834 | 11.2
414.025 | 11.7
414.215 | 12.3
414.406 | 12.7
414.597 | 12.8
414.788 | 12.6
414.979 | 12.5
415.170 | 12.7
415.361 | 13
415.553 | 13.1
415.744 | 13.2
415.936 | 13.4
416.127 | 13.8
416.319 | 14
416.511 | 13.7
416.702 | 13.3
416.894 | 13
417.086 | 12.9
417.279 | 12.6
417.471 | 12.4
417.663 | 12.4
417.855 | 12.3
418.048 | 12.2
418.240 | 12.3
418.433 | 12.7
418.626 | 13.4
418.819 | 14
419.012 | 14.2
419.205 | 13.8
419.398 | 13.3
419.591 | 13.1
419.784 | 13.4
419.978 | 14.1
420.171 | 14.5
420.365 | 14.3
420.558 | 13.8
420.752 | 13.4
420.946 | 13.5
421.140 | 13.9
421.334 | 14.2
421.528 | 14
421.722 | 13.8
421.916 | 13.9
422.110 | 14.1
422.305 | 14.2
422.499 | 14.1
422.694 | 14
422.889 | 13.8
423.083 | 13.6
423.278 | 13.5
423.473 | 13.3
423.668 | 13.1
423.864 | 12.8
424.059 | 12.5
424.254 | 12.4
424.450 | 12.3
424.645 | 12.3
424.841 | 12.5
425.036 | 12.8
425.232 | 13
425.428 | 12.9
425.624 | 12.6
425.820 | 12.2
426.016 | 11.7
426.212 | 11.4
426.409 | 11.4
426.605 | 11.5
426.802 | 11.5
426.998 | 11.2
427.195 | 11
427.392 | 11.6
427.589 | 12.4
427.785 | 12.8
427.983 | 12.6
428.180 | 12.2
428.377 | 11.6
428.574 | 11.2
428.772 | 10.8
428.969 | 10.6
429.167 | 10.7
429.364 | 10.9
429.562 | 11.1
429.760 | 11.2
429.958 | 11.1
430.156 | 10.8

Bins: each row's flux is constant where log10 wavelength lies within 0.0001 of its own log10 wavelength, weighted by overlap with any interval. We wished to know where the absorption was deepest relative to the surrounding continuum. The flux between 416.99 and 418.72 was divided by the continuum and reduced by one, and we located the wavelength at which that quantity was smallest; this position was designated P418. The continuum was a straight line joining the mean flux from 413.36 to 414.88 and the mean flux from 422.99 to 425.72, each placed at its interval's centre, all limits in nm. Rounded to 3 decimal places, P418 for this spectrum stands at 418.048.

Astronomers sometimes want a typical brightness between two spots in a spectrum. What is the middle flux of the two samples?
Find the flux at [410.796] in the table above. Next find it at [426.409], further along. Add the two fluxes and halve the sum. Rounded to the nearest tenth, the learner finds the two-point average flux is 8.6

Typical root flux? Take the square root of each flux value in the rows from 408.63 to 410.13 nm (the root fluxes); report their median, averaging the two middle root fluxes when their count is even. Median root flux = 2.70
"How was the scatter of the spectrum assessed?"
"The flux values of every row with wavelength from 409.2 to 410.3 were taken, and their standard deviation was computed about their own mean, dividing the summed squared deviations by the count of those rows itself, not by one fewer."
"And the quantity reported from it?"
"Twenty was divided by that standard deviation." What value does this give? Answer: 26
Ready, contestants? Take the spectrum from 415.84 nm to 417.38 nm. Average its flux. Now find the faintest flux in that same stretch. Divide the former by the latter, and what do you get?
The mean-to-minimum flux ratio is 1.06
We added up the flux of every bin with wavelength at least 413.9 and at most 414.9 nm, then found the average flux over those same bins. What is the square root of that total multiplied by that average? 28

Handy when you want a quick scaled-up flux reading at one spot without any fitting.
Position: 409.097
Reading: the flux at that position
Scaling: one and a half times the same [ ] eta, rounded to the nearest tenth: 12.0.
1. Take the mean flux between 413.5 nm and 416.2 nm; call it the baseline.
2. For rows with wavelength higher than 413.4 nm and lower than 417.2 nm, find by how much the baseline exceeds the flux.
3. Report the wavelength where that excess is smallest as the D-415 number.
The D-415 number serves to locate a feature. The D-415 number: 416.319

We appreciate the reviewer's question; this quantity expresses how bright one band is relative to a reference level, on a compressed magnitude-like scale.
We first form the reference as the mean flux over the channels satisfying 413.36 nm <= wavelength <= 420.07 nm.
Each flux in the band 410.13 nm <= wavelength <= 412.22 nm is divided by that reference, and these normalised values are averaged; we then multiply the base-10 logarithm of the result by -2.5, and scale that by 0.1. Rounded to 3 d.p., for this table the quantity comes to 0.063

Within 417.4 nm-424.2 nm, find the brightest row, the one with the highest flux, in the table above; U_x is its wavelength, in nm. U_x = 420.171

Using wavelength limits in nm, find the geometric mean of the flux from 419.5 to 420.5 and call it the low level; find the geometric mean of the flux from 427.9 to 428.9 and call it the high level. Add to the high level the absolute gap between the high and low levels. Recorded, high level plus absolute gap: 13.9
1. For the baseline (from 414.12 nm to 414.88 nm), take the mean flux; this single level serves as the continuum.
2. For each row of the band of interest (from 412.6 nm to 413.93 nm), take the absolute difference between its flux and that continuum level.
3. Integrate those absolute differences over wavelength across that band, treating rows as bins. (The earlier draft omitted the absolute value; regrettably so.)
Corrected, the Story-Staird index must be 2.6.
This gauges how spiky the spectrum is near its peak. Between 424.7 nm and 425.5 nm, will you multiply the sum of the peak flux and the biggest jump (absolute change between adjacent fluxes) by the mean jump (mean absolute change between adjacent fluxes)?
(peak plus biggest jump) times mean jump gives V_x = 3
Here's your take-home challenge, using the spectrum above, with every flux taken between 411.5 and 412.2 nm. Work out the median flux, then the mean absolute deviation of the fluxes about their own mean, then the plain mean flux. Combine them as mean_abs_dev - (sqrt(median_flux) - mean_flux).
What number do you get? 6.7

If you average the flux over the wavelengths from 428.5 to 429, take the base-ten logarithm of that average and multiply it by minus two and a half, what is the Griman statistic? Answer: -2.59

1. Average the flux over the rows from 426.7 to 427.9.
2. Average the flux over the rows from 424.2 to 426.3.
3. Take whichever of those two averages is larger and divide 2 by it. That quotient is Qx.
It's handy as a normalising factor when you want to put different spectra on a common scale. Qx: 0.162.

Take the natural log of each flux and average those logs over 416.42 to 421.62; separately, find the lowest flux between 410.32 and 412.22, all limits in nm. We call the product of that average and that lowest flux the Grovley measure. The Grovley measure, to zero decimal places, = 15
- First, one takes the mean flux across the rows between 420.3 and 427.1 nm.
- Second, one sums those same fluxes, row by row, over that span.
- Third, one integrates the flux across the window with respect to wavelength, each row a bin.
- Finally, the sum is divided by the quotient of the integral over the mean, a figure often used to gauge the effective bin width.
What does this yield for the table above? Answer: 67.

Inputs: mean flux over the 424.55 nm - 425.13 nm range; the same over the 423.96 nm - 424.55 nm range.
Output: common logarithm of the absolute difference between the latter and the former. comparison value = -0.9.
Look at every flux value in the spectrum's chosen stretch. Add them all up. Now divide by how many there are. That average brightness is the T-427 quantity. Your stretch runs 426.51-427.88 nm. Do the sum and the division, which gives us 11.7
